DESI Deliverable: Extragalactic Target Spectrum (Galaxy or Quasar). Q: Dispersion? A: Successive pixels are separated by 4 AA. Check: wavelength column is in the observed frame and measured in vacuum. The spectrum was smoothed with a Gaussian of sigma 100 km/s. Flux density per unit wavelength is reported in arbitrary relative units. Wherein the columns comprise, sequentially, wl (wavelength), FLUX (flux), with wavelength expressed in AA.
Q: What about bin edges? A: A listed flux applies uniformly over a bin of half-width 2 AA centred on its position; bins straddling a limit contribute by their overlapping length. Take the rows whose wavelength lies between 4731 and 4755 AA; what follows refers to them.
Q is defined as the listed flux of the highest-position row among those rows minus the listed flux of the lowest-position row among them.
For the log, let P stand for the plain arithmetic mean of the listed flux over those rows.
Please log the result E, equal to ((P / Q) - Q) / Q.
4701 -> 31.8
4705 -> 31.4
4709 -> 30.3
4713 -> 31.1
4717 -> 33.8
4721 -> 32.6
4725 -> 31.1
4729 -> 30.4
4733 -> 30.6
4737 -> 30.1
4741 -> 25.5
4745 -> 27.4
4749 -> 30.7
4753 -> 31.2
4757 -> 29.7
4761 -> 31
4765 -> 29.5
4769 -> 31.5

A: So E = 80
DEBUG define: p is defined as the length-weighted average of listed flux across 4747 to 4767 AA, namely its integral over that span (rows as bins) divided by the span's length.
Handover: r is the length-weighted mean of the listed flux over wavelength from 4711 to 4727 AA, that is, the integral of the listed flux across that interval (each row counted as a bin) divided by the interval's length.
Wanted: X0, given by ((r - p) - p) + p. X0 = 1.7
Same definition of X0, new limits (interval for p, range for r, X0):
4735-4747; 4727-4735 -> 2.8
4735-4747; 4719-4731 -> 3.7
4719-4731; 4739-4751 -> -3.5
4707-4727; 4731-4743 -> -3.0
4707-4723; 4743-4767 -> -2.0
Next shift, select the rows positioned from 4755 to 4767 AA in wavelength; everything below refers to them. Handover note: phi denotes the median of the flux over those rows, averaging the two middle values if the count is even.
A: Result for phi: 29.7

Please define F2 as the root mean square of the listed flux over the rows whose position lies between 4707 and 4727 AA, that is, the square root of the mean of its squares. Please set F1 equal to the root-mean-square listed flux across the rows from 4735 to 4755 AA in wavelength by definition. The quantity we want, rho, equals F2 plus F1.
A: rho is 60.9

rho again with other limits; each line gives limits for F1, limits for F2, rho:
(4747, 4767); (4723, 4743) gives 60.0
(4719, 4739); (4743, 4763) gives 61.0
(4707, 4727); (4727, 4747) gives 60.7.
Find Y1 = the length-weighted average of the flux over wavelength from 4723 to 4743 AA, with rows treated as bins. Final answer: 29.5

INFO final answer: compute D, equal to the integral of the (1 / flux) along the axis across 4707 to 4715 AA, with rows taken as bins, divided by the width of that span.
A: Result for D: 0.0326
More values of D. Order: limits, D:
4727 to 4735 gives 0.0328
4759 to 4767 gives 0.0331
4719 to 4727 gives 0.0314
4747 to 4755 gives 0.0323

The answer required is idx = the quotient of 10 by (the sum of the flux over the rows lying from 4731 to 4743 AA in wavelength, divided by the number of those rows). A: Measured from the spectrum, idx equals 0.348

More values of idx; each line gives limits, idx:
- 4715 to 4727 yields 0.308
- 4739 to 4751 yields 0.359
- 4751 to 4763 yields 0.326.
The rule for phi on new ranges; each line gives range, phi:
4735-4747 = 27.4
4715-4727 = 32.6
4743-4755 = 30.7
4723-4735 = 30.6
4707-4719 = 31.1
